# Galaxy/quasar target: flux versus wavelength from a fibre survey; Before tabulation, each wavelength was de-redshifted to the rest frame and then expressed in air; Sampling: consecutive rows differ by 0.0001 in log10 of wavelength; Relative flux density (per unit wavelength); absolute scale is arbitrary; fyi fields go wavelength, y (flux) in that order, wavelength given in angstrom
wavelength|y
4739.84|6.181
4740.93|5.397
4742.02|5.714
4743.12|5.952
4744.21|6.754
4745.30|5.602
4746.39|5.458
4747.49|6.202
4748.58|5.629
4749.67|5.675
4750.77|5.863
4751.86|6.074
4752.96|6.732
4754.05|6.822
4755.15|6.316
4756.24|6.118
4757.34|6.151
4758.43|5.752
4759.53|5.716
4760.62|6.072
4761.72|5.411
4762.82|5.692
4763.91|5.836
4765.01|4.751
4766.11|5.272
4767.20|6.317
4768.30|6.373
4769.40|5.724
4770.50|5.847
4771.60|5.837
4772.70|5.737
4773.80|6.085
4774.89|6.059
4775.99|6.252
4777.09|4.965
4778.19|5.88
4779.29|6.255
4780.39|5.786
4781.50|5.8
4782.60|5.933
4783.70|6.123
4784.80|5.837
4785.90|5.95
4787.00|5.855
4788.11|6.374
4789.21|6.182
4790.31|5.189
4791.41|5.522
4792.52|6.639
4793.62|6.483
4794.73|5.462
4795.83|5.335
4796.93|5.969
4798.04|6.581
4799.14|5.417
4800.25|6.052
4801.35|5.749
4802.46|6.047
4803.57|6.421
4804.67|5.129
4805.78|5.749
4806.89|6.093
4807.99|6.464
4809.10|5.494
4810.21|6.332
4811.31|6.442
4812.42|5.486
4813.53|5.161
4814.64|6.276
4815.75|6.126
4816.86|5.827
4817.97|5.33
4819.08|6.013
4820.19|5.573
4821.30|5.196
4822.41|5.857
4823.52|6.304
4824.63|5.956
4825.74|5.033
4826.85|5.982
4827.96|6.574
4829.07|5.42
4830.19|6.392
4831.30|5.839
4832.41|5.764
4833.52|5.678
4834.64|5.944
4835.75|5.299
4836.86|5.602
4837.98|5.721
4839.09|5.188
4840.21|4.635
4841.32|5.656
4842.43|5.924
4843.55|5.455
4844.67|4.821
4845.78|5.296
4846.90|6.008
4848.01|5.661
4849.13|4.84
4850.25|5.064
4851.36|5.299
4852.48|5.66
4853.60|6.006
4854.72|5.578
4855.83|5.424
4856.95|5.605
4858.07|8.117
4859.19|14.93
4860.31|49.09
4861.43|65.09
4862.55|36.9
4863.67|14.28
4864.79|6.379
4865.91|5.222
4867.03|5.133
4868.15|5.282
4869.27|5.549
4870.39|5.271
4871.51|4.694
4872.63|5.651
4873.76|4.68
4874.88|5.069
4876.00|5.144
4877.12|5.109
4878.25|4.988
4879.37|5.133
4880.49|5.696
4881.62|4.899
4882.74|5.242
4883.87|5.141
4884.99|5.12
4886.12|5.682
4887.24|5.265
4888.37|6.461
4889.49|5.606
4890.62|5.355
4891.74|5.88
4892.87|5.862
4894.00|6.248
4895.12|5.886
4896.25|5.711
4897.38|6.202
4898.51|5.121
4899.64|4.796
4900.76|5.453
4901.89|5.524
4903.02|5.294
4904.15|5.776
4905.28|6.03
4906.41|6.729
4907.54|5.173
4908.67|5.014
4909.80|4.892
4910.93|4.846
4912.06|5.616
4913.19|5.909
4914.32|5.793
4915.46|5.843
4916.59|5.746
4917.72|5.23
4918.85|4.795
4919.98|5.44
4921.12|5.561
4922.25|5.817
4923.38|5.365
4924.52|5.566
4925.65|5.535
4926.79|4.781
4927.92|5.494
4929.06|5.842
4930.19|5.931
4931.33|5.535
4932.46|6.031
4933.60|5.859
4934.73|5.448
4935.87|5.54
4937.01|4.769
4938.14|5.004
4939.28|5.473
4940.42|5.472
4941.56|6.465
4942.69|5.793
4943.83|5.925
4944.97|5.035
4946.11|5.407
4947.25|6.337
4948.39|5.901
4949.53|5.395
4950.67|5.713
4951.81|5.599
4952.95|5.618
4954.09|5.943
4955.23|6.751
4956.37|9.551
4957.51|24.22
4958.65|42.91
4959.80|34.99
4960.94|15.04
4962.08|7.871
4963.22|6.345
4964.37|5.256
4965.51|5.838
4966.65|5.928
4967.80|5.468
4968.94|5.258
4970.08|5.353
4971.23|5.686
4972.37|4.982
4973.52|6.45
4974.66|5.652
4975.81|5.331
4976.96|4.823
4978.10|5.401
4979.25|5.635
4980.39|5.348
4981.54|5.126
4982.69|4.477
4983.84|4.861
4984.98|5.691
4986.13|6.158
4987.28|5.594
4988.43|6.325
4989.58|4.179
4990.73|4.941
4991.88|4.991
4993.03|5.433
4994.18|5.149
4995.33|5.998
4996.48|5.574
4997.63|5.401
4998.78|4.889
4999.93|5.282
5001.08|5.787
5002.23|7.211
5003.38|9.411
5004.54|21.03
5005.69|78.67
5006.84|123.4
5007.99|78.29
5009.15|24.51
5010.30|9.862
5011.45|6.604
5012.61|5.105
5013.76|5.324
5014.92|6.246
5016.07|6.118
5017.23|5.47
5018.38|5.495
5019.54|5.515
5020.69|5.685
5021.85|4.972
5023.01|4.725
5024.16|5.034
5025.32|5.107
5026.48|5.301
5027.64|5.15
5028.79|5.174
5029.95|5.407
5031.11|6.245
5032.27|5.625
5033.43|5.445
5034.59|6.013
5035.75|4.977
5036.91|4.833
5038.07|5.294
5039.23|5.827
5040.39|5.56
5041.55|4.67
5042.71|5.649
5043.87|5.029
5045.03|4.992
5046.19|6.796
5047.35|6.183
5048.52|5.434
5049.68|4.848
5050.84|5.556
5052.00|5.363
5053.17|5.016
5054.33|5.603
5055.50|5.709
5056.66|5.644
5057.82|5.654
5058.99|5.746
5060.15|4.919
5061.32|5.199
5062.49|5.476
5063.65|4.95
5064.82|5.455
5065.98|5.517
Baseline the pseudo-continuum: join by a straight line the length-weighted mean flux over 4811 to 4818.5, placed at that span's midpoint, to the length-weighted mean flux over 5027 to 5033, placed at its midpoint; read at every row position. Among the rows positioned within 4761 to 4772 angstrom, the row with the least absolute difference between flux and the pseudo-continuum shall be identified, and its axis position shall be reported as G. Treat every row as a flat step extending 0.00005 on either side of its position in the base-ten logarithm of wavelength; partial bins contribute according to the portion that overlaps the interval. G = 4771.60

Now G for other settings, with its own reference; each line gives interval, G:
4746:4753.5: 4750.77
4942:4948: 4942.69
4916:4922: 4921.12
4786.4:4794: 4787.00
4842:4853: 4852.48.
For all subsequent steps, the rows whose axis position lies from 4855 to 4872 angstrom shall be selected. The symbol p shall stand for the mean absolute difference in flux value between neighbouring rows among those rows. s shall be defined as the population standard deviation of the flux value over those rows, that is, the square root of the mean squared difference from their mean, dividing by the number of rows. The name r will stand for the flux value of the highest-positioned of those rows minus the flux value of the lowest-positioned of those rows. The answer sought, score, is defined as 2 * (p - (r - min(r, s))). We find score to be 17.3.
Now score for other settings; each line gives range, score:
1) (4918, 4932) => -0.1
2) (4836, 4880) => 6.9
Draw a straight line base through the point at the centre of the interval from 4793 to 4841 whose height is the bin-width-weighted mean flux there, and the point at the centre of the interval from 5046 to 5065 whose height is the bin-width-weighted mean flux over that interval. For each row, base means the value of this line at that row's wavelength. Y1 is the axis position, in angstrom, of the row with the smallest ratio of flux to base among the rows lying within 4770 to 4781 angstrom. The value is 4777.09 angstrom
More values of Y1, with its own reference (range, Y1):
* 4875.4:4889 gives 4881.62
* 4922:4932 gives 4926.79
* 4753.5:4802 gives 4765.01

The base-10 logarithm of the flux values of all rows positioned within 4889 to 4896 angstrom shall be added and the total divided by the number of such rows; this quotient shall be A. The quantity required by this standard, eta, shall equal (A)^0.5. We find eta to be 0.874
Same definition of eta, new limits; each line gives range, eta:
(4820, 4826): 0.867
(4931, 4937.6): 0.861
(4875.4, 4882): 0.844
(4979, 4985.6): 0.845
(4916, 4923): 0.857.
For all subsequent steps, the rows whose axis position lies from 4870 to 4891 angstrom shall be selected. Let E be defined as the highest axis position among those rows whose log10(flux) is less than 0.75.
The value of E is 4890.62 angstrom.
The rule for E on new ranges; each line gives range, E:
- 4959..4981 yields 4980.39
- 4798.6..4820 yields 4817.97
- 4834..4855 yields 4854.72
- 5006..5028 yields 5027.64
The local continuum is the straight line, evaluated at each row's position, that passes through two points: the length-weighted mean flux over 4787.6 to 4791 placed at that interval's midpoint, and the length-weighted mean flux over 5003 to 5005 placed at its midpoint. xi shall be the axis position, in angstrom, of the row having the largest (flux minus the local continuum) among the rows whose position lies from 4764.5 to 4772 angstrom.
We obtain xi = 4768.30 angstrom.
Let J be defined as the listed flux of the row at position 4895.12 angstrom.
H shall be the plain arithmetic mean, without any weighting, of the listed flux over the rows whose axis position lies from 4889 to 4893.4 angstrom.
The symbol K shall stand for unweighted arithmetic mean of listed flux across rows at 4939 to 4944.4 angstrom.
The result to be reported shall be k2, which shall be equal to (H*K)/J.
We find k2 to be 5.6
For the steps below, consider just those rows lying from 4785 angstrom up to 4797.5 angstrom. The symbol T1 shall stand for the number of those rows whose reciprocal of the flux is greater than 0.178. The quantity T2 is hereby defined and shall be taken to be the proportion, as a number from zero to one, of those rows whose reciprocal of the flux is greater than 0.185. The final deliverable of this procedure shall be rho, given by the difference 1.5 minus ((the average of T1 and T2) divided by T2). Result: -10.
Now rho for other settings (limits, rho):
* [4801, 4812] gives -9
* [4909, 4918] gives -4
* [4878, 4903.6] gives -14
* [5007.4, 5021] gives -14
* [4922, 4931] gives -9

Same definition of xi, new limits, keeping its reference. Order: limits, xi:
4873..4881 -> 4880.49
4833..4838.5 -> 4834.64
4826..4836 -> 4827.96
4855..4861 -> 4860.31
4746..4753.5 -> 4752.96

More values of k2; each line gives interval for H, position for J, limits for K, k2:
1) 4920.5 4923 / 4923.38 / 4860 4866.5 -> 31.3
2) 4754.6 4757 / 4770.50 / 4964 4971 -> 5.9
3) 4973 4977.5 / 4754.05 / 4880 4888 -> 4.3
